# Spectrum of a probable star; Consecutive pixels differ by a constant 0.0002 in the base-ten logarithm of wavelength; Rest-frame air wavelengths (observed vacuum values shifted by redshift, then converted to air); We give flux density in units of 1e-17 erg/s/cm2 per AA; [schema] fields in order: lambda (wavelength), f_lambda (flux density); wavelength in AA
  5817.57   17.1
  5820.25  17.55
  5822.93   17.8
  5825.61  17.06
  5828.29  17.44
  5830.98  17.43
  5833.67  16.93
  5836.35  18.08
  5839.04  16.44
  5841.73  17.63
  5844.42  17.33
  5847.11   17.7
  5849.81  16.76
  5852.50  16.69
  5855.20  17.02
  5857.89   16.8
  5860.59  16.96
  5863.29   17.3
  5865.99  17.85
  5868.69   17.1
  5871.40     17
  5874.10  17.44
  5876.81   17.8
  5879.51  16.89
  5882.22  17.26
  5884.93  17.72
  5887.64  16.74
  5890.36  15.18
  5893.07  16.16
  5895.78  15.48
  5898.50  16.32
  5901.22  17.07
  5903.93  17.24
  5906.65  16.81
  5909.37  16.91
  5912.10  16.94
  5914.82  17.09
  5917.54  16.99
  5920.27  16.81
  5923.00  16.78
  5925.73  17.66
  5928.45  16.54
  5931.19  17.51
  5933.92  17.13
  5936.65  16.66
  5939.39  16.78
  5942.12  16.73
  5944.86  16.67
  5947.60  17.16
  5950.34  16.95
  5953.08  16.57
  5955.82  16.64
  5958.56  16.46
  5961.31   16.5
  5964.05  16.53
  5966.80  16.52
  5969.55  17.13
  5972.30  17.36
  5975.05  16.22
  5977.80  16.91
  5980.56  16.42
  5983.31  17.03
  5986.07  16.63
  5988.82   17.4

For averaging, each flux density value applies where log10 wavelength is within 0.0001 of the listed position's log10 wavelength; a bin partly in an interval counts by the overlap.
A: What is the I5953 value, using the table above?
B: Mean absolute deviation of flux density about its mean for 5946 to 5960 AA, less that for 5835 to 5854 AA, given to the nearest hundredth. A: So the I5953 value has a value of -0.28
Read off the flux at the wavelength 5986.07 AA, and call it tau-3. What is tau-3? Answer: 16.63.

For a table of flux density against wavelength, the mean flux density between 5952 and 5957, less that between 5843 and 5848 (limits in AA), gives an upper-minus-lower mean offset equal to -0.9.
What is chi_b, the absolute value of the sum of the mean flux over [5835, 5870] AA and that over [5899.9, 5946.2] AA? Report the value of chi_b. 34.2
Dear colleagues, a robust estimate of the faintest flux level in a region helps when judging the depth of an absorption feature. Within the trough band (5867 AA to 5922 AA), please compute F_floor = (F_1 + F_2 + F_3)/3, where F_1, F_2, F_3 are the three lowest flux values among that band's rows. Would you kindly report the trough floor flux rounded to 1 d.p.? 15.6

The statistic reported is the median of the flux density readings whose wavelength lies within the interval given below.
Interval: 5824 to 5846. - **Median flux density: 17.4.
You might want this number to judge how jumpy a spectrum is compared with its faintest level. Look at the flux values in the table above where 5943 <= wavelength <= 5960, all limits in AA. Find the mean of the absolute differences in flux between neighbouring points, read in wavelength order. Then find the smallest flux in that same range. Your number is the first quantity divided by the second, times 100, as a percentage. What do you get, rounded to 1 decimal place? 1.6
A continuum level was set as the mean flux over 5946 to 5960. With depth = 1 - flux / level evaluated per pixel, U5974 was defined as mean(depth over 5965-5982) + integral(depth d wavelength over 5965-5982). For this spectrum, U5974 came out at 0.00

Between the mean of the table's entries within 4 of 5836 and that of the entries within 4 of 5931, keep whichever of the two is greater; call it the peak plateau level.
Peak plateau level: 17.2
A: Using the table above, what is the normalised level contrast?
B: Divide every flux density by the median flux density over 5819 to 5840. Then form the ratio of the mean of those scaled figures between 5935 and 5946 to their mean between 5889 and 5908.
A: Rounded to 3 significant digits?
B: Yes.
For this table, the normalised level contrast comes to 1.02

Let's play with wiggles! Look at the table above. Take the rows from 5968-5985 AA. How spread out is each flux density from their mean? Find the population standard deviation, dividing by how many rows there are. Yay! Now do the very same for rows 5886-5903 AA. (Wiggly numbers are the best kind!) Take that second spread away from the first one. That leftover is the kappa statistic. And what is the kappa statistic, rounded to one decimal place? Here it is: -0.3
